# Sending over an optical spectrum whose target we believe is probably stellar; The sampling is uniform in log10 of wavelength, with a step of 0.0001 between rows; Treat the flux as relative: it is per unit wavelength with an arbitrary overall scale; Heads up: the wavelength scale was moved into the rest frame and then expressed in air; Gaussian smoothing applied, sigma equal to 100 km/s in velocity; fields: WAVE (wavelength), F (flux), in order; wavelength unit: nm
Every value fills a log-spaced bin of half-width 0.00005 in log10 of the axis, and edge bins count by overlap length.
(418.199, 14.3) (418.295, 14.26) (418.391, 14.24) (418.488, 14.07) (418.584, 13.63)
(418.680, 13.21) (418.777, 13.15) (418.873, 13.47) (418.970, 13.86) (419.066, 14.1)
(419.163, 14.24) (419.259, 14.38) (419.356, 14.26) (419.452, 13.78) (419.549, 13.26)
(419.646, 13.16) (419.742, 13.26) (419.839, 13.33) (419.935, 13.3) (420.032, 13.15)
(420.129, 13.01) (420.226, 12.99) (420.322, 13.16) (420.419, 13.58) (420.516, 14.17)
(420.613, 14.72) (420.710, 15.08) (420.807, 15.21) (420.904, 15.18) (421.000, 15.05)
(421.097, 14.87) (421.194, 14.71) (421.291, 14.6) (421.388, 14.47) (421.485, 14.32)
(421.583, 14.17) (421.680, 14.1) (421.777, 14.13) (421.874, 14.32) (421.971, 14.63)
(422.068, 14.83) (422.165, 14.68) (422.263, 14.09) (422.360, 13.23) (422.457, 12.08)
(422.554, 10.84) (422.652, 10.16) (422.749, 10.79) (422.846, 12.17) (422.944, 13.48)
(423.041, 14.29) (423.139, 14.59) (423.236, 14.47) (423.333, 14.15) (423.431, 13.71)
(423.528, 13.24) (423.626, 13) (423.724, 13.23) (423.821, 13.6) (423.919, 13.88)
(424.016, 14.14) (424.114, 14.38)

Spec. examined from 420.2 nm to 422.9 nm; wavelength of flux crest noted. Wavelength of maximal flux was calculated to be 420.807 nm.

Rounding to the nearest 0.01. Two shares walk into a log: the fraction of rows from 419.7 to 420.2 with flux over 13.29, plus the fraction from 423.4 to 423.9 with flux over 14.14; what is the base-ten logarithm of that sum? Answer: -0.40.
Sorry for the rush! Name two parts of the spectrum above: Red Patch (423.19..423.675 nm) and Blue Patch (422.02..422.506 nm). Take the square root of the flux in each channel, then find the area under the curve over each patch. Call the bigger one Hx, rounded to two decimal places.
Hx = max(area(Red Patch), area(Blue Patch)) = 1.80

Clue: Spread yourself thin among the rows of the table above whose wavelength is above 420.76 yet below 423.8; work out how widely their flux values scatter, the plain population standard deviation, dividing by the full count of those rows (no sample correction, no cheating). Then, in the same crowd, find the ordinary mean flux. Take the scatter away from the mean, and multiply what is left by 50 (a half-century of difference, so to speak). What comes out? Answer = 624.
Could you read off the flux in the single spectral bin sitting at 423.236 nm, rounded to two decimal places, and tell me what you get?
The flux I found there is 14.47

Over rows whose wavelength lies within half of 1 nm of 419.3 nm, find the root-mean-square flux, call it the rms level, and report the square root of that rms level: 3.71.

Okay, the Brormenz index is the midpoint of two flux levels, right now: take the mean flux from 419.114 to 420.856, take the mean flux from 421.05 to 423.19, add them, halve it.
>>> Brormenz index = 13.7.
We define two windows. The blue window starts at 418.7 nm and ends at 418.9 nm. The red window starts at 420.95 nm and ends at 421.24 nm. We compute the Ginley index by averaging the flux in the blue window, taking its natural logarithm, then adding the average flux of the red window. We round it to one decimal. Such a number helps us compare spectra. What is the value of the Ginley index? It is 17.5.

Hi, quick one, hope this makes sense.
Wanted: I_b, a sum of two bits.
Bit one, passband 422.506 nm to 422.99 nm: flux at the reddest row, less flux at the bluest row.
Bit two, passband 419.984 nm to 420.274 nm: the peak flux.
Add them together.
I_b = 15.8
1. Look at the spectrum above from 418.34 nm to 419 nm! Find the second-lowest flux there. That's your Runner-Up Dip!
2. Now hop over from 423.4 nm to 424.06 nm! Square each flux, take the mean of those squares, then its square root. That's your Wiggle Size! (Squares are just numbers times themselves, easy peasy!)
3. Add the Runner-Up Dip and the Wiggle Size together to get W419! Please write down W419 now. 26.8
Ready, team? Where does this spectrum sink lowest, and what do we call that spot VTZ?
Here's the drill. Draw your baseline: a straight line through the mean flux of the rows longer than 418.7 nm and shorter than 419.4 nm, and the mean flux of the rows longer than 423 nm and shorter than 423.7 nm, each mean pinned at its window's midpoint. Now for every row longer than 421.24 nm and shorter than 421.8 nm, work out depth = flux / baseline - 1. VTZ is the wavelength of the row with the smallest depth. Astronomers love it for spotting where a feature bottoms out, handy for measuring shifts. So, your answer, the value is 421.680 nm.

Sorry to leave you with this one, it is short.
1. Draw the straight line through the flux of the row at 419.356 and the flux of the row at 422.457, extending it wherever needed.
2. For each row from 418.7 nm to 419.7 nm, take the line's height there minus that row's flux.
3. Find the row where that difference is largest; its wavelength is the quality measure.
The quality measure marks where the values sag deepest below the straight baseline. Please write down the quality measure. 418.777 nm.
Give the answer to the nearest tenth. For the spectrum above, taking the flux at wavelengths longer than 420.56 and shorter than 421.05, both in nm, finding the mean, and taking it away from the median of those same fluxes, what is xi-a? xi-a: 0.0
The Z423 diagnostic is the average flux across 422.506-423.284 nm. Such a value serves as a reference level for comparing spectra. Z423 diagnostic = 12.6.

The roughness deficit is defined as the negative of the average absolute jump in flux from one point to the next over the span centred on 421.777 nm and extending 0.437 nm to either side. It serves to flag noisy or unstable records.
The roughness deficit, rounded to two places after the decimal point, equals -0.16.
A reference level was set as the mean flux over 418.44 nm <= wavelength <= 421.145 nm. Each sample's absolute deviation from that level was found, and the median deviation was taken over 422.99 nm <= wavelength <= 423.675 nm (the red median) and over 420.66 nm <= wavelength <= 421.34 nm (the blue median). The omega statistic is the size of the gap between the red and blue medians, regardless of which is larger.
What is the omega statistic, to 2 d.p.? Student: 0.58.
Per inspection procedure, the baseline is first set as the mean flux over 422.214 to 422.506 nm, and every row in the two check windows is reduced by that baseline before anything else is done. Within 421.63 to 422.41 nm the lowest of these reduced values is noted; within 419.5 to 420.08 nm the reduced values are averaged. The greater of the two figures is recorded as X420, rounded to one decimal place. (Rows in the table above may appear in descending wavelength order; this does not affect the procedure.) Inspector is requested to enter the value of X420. 0.1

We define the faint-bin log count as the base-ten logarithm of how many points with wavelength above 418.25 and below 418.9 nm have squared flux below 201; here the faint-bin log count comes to 0.70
